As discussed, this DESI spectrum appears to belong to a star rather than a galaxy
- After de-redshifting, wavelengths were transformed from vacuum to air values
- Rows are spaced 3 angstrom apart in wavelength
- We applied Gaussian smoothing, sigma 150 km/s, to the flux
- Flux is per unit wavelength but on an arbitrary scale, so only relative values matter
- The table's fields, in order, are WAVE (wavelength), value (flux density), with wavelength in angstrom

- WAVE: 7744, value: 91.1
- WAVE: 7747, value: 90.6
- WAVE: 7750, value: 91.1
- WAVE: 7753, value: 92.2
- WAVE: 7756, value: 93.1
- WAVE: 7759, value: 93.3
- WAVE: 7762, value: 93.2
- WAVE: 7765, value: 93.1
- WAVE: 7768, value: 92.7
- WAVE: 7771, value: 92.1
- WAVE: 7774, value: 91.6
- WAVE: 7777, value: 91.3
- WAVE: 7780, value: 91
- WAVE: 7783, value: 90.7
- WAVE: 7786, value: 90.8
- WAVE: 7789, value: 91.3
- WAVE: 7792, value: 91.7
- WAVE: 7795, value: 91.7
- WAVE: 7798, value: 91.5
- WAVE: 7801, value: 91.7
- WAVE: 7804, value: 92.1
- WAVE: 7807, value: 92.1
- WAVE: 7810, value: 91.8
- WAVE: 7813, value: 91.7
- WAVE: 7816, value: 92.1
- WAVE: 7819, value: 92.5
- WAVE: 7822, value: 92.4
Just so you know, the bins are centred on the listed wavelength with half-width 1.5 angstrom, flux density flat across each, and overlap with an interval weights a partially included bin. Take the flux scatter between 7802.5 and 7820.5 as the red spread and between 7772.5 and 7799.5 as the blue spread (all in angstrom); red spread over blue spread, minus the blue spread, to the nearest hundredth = 0.36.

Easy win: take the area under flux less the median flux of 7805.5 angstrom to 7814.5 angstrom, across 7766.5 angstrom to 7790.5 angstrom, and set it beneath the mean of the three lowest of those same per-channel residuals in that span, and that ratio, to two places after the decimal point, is 0.11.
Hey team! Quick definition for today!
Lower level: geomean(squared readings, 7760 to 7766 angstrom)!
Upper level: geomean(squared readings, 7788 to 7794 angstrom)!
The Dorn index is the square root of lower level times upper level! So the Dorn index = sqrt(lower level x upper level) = 8523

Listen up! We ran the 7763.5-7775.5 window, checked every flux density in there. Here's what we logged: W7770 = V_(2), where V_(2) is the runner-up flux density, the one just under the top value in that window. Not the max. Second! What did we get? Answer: 92.7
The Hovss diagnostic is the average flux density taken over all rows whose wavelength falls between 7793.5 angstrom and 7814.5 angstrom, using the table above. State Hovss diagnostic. 91.8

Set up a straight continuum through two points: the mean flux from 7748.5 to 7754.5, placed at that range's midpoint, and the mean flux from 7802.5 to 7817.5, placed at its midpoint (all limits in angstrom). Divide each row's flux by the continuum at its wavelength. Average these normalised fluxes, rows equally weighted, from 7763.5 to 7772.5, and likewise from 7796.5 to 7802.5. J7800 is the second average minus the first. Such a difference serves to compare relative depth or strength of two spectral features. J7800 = -0.0131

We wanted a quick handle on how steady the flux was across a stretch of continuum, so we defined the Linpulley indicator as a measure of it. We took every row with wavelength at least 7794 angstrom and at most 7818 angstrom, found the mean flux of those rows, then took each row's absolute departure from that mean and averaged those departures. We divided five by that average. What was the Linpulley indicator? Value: 25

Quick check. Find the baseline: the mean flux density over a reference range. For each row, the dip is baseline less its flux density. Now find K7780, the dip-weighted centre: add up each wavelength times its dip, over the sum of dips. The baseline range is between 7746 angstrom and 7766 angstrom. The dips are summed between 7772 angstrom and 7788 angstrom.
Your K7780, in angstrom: 7781.0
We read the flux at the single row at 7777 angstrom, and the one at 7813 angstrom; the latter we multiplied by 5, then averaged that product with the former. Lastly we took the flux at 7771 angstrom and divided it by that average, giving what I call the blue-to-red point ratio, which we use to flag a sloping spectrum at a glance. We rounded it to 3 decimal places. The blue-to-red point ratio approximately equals 0.335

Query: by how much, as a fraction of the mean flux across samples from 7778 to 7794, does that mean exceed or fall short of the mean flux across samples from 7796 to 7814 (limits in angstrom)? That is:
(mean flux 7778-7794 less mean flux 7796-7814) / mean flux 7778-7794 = -0.008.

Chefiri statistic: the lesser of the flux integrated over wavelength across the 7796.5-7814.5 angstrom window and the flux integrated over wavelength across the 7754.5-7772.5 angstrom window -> 1653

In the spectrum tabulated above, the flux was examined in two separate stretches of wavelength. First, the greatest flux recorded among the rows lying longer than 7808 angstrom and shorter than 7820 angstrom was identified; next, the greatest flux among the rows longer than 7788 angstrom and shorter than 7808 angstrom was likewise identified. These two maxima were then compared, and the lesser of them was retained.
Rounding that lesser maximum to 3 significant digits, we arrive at 92.1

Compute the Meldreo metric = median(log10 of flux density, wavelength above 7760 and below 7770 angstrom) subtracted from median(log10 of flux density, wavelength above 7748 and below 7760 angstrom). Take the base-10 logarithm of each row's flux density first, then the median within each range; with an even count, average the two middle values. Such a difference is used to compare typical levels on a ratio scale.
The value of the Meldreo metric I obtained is -0.0021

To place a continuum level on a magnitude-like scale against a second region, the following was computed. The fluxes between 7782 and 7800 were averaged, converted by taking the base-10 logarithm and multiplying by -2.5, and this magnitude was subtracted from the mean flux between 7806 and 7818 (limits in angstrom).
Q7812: 96.8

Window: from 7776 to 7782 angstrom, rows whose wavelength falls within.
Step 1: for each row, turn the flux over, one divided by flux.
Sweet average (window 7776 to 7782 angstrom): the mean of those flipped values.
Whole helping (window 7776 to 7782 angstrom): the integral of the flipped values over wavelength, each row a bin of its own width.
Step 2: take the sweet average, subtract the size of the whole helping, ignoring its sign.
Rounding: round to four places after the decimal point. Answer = -0.0549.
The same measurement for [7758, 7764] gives -0.0536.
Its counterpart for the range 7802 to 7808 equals -0.0543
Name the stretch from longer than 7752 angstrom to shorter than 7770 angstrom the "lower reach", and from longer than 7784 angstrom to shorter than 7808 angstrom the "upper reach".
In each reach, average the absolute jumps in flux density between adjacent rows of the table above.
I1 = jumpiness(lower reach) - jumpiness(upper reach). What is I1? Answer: 0.10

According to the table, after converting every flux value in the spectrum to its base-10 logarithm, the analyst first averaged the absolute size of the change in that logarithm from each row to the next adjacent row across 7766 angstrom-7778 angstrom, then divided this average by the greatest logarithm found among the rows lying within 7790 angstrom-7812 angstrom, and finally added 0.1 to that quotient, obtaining 0.101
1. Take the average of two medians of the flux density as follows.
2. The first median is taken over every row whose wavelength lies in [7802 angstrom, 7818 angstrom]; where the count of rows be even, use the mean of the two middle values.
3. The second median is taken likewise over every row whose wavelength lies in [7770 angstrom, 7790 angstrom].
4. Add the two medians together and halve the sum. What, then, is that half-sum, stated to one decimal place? 91.7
